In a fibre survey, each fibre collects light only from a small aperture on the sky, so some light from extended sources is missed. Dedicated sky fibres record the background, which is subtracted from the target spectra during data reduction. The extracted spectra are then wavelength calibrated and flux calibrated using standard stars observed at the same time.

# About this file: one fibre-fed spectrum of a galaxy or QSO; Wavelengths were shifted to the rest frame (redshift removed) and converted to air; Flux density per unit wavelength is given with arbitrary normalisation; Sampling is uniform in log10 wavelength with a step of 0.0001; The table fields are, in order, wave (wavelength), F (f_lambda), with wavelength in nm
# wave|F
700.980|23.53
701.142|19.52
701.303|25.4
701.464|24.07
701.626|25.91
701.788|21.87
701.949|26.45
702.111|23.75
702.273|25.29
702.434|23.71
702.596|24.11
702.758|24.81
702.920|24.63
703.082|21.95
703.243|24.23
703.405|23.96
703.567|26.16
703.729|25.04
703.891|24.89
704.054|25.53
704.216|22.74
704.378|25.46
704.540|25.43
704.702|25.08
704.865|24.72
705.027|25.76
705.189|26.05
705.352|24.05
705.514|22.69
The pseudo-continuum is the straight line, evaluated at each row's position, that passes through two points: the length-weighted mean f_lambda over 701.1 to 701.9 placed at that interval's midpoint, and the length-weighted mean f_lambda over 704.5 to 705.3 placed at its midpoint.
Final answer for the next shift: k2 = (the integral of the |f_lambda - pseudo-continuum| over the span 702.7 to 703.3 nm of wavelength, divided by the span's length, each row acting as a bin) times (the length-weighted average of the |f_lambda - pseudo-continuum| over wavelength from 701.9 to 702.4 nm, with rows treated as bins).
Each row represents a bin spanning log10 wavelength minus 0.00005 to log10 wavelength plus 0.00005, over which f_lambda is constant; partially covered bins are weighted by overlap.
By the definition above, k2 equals 1.1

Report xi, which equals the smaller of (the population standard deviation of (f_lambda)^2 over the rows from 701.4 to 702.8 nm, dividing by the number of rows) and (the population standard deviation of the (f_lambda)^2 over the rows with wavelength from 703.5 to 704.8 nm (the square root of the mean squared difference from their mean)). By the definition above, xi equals 46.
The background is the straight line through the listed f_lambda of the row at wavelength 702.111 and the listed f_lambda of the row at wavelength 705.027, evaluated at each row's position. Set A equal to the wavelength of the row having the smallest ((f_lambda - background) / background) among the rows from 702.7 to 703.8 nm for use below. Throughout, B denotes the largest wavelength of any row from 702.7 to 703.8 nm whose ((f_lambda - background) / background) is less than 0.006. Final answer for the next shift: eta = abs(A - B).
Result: 0.32 nm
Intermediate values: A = 703.082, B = 703.405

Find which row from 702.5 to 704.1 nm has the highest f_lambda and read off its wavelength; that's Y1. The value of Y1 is 703.567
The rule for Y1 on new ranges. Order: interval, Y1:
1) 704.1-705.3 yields 705.189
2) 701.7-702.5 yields 701.949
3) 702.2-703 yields 702.273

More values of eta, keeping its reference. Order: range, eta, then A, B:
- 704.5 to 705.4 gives 0.00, 705.352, 705.352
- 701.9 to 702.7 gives 0.16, 702.434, 702.596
